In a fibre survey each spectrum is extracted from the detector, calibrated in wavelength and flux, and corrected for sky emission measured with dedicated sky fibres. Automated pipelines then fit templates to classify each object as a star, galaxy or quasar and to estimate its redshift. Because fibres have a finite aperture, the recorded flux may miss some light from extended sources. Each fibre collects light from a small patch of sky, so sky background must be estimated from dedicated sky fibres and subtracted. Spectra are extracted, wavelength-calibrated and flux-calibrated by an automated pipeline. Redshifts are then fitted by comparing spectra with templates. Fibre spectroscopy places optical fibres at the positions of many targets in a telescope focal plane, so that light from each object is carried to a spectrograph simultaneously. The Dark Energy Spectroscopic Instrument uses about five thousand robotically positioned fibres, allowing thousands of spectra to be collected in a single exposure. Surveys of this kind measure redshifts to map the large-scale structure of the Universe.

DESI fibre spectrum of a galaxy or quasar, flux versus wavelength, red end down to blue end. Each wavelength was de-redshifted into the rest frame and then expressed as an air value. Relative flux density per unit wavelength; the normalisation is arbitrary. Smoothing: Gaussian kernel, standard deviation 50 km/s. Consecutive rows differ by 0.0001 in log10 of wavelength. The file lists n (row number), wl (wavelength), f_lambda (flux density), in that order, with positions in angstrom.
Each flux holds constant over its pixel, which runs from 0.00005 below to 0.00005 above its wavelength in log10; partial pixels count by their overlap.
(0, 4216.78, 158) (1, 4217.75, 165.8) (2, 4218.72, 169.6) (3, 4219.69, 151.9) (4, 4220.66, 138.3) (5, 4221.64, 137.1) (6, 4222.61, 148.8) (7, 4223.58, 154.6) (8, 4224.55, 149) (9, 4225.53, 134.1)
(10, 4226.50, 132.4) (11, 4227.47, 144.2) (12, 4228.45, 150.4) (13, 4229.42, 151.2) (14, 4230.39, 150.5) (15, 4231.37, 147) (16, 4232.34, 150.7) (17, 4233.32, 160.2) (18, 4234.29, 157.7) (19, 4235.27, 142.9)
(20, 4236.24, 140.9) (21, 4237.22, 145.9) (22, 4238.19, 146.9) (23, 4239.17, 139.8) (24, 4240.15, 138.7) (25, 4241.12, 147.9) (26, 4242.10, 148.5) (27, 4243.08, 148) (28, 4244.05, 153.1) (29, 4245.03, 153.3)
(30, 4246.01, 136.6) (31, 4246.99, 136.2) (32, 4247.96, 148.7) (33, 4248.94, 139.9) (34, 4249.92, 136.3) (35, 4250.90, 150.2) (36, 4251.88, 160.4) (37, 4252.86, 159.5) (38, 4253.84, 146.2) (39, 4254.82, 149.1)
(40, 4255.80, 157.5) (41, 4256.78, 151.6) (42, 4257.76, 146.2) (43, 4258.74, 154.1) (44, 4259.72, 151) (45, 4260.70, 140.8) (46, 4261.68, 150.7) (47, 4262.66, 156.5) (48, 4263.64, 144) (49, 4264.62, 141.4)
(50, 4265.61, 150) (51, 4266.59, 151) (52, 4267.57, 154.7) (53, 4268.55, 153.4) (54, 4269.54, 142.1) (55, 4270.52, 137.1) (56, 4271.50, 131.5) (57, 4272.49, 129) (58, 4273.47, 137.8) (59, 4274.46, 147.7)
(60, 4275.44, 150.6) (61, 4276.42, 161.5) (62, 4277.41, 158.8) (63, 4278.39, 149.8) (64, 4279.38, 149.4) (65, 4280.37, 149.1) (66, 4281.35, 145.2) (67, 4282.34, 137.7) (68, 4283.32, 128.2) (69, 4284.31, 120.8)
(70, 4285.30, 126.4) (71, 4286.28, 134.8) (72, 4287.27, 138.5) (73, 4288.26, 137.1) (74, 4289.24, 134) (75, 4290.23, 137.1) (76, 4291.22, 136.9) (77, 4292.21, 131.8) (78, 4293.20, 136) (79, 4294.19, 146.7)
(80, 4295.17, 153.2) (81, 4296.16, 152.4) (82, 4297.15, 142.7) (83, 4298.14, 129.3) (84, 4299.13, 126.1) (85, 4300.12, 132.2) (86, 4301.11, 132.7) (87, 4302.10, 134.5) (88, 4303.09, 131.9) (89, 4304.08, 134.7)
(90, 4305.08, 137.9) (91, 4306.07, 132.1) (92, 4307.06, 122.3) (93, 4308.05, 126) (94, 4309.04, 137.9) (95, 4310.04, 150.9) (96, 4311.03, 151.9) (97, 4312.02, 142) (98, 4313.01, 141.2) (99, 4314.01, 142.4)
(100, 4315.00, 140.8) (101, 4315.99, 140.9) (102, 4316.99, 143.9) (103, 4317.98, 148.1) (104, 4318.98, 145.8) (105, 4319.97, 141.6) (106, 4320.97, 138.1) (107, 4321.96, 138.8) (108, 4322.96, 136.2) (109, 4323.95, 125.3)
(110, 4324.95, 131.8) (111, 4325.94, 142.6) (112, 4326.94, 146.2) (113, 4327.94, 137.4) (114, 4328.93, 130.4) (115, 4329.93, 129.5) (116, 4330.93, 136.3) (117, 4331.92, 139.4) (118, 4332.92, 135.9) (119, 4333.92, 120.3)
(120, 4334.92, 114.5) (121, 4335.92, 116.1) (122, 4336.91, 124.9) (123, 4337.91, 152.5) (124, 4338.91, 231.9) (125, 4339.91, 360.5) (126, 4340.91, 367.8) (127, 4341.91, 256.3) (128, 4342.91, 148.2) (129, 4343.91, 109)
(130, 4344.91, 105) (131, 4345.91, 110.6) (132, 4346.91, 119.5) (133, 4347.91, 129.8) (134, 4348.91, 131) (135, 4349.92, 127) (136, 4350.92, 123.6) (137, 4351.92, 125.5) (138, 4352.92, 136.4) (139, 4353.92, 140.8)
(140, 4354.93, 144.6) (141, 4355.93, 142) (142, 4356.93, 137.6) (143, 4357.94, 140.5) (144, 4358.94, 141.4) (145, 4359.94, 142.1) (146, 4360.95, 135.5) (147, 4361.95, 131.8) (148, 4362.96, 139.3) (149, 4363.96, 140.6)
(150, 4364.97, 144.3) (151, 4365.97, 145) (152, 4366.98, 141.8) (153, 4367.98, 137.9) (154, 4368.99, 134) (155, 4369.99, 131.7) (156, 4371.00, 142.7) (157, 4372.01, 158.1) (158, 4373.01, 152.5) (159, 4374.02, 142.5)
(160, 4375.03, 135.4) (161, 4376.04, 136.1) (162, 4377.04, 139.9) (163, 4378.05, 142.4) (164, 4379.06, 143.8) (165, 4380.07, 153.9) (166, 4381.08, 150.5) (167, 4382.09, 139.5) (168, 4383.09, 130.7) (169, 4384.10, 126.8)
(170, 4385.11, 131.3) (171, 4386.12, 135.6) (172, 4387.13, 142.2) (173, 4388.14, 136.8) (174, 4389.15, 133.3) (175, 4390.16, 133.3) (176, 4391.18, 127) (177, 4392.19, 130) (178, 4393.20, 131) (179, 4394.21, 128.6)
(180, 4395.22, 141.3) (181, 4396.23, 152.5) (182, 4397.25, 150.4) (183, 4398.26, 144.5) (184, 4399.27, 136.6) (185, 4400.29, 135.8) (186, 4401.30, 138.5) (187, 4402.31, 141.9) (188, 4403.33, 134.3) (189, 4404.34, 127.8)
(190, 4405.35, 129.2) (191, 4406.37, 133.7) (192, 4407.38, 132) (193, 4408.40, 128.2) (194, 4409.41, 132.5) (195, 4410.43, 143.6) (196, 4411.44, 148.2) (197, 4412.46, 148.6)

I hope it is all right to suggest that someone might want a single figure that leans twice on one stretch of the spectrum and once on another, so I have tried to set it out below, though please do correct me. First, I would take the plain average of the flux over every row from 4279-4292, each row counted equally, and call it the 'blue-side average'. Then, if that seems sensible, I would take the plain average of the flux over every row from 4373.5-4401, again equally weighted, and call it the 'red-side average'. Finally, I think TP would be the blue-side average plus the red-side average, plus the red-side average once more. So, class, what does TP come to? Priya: 413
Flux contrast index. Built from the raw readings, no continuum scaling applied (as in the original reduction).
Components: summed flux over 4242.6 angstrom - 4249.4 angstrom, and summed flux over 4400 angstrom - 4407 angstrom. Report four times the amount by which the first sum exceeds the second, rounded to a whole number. 298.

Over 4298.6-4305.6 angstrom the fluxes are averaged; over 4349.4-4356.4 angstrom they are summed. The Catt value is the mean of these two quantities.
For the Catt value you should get 536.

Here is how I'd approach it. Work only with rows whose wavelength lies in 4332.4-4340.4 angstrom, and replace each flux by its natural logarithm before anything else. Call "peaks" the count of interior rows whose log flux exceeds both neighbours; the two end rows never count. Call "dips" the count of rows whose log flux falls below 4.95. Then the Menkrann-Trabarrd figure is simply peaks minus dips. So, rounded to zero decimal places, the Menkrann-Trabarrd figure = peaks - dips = -5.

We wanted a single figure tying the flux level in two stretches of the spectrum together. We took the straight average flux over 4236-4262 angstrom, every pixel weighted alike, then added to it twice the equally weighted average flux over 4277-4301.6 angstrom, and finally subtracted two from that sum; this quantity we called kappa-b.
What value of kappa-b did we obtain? 423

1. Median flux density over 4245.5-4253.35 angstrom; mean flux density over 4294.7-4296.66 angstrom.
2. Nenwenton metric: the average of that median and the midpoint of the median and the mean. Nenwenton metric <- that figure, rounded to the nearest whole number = 146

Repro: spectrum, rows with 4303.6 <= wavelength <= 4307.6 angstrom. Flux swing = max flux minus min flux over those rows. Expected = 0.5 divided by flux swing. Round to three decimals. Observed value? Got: 0.032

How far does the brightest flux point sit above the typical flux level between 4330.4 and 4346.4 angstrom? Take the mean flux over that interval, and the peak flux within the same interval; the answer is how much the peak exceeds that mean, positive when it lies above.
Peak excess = 197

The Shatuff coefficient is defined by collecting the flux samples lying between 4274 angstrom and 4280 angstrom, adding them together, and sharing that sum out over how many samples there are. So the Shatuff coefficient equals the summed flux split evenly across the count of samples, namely 153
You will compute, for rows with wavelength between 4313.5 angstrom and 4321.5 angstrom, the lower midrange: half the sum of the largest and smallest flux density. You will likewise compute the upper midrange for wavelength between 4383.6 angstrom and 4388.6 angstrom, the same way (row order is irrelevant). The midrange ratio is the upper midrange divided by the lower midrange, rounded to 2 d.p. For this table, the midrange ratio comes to 0.94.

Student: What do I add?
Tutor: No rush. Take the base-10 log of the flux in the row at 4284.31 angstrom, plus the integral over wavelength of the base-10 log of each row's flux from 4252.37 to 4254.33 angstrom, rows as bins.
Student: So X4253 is 6.4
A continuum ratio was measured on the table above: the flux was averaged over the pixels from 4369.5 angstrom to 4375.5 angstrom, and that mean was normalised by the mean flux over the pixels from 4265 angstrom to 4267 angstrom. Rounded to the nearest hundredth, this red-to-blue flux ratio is 0.96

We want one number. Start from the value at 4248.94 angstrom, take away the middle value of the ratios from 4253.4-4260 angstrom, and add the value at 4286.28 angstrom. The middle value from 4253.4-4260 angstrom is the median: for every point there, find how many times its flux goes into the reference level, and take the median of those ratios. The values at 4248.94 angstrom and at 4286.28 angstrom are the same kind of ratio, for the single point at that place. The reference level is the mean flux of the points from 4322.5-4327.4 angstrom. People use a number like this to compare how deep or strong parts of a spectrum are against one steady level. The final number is 1.08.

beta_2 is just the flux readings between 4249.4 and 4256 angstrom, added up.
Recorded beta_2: 1059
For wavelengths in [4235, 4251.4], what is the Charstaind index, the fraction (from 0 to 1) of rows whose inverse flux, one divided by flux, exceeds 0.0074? 0.0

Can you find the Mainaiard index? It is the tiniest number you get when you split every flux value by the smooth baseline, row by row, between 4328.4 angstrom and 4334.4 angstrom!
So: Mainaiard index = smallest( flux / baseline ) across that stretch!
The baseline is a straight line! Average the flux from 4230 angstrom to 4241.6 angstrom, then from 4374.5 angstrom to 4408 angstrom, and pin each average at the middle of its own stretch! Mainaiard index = 0.85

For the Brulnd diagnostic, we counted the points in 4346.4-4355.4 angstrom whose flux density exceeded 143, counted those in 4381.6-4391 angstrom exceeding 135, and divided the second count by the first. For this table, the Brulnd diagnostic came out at 4.00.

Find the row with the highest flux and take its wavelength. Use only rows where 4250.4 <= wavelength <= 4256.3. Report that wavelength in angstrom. 4251.88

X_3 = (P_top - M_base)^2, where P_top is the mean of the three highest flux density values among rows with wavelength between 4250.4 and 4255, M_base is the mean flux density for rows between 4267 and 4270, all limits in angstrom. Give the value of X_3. 44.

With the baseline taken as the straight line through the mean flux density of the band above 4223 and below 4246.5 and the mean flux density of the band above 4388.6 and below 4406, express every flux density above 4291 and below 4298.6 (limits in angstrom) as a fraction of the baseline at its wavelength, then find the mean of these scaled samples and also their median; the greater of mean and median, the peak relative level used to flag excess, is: 0.99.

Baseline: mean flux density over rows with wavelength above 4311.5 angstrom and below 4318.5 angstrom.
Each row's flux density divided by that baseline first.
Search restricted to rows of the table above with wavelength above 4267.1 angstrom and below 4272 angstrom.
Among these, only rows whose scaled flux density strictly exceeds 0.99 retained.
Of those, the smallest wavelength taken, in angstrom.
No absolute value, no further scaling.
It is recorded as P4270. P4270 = 4267.57 angstrom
